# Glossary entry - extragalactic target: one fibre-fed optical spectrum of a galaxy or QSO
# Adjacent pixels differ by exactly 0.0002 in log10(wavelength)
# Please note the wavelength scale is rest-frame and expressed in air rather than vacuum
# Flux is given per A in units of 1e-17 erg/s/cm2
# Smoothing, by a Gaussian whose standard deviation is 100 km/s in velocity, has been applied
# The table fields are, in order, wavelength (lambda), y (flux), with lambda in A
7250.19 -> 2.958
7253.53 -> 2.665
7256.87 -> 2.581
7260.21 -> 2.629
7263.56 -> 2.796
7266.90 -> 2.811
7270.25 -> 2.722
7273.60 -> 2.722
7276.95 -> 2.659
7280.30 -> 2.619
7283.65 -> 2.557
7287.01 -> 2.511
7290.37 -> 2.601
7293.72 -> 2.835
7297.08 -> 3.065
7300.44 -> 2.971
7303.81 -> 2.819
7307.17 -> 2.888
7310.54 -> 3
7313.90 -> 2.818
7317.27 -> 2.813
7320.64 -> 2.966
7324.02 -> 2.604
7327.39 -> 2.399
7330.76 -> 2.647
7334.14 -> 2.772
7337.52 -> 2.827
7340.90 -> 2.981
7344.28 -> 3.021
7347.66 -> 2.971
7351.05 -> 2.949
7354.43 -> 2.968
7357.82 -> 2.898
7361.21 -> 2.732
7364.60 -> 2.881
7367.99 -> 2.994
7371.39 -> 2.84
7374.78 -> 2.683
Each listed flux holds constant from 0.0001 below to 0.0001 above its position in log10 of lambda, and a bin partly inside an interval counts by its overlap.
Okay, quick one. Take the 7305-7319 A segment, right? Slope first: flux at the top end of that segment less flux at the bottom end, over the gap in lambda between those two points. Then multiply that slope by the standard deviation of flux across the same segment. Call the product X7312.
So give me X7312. -0.0006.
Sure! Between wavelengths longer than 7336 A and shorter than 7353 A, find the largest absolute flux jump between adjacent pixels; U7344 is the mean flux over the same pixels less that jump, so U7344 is 2.80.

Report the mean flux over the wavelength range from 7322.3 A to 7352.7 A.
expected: 2.80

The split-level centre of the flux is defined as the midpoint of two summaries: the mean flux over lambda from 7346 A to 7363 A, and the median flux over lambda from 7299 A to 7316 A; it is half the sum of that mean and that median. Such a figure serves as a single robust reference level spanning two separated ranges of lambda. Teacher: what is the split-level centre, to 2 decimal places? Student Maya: 2.90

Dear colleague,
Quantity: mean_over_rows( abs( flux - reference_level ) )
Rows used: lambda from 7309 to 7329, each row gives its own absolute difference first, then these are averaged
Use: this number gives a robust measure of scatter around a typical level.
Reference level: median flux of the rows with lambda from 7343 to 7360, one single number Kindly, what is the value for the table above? 0.21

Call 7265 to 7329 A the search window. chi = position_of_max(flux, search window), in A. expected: 7297.08 A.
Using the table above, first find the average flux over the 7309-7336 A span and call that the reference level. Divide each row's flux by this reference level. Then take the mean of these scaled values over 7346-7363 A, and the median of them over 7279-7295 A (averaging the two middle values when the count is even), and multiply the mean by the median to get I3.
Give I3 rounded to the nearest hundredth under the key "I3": 1.00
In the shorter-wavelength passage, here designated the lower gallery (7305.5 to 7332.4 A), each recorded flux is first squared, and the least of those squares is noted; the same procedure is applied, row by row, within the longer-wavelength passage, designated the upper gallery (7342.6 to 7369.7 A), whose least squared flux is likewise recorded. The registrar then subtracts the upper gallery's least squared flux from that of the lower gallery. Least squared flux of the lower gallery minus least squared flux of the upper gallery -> -1.7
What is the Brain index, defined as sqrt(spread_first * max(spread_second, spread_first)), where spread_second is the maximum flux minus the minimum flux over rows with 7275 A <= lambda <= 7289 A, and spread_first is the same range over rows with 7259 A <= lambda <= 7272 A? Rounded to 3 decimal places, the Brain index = 0.182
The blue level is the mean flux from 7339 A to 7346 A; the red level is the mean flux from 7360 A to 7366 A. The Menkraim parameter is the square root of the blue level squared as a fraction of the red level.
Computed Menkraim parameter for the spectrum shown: 1.79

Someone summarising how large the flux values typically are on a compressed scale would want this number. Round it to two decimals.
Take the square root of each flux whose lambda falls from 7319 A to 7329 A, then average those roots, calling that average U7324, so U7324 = 1.63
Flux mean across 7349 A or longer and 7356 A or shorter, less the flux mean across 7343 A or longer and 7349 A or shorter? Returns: -0.04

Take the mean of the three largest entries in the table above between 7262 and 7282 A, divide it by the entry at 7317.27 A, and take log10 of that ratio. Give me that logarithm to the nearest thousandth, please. -0.006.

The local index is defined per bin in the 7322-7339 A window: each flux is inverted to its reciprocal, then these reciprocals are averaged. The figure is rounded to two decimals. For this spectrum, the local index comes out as 0.38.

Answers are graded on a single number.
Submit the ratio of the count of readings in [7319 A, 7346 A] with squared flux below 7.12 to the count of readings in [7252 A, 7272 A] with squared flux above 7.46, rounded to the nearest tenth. 1.5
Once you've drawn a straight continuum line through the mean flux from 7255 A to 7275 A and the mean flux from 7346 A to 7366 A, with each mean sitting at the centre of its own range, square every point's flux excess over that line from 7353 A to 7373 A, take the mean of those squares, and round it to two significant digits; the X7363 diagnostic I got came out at 0.0086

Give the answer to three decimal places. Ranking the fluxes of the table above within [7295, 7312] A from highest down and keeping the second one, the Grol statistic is 3.000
